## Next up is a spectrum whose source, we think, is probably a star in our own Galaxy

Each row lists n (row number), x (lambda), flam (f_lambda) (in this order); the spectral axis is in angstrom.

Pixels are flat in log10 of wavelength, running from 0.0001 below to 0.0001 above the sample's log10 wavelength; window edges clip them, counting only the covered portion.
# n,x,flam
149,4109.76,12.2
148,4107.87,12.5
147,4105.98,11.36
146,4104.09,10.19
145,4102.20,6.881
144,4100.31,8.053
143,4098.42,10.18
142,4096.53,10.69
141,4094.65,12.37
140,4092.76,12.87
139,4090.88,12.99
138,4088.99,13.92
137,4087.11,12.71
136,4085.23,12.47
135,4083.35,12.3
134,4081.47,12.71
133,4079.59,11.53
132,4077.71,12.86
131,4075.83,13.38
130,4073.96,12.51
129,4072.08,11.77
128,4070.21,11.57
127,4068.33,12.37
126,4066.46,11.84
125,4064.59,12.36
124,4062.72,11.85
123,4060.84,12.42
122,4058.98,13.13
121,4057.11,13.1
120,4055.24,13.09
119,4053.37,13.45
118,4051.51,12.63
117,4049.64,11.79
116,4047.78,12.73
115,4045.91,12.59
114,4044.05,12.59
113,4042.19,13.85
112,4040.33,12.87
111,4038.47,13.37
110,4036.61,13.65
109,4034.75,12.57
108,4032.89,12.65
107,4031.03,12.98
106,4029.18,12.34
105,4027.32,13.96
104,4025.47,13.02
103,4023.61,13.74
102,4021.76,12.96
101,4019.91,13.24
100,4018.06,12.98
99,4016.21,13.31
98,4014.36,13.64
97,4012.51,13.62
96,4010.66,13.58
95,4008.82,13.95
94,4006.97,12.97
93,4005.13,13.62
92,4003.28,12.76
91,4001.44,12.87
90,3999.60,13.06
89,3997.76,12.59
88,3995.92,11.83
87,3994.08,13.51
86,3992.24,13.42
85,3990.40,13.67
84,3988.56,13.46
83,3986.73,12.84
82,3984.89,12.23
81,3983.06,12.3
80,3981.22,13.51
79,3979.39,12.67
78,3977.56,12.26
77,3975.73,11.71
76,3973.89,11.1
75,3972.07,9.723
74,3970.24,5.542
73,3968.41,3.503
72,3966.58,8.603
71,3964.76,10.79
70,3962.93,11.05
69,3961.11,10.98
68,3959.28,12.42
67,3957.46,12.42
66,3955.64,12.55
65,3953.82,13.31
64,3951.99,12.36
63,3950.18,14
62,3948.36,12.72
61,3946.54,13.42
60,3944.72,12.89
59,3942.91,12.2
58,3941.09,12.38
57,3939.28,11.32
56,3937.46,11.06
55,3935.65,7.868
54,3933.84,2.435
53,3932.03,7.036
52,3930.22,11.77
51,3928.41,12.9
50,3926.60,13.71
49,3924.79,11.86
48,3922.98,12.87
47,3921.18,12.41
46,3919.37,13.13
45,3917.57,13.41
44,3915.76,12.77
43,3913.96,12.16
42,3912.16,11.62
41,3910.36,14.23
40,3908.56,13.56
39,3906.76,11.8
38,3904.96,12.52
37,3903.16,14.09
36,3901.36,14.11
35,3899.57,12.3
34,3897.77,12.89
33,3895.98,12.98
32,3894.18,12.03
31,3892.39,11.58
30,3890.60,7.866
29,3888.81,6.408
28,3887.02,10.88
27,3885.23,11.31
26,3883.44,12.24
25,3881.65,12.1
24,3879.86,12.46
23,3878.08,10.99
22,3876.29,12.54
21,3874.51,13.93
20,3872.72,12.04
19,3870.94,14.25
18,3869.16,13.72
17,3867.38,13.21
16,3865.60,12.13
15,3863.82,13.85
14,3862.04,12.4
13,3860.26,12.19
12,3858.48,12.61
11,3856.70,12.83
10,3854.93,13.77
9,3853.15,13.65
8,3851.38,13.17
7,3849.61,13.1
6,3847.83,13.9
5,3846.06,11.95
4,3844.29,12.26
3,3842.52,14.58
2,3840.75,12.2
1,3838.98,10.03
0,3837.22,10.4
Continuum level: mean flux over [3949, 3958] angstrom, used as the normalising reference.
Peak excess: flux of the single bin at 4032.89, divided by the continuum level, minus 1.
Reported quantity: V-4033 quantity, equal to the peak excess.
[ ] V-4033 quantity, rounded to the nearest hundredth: -0.02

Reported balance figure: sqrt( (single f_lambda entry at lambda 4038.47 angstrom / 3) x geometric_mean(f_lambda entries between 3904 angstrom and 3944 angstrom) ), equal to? 7.0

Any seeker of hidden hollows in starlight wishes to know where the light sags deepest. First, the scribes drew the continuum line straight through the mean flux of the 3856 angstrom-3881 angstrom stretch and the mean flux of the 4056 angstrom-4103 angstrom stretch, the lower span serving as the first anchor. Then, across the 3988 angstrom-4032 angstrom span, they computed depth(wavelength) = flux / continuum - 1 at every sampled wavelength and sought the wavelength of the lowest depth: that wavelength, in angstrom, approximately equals 3995.92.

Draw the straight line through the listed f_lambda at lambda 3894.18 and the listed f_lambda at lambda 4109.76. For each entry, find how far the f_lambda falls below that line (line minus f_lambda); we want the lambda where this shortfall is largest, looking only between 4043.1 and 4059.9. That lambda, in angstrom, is 4049.64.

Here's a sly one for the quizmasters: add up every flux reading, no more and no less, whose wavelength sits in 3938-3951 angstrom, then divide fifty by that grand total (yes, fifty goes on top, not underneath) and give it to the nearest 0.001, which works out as 0.562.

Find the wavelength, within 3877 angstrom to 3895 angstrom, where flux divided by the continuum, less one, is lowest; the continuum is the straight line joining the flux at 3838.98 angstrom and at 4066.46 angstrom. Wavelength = 3888.81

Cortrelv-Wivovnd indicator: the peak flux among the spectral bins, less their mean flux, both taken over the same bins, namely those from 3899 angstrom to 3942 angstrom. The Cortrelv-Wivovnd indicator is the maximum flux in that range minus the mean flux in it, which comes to 2.4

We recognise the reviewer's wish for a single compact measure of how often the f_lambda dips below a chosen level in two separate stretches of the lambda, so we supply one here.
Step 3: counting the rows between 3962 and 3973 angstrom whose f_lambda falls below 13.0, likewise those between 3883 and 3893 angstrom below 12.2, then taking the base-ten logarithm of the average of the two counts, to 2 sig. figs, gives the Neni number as 0.74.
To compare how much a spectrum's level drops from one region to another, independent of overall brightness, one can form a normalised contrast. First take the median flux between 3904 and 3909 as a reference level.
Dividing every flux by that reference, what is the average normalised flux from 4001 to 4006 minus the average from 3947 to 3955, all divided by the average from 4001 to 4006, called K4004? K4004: 0.00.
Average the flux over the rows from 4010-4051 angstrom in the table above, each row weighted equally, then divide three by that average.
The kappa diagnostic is 0.229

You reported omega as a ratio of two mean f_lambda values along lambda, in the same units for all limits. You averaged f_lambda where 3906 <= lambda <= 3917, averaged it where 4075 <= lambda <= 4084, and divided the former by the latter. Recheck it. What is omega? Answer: 1.01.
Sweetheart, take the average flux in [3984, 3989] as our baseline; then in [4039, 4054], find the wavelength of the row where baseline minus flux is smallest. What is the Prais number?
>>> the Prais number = 4042.19 angstrom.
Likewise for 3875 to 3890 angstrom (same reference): 3876.29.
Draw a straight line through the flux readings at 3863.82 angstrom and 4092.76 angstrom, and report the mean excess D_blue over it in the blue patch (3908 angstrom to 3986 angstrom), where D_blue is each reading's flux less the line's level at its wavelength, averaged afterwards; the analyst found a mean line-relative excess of -2.0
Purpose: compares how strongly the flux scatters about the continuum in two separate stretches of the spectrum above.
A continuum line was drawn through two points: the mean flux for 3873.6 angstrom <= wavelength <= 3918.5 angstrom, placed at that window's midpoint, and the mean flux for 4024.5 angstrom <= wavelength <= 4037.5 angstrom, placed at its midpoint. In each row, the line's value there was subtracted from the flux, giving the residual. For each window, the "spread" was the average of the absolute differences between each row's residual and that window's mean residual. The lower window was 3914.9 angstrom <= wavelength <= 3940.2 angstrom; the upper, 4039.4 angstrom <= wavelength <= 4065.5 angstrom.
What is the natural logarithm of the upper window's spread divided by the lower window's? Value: -1.6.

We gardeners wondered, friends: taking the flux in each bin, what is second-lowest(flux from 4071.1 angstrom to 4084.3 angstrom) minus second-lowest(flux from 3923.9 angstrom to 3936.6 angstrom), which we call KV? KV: 4.7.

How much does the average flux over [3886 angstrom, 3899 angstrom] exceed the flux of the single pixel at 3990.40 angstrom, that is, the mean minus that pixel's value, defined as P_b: -3.0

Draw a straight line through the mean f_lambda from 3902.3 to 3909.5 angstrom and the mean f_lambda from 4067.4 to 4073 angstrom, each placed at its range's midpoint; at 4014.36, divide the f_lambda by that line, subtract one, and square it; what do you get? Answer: 0.012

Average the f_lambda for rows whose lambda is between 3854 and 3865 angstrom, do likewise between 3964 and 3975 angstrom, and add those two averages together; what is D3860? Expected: 21.15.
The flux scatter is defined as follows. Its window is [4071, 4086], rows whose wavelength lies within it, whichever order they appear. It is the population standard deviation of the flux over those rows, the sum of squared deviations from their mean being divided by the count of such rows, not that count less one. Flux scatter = 0.55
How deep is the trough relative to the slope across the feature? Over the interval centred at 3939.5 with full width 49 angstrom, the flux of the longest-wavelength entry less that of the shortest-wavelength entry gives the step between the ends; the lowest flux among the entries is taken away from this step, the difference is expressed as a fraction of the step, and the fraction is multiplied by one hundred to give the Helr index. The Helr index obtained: 242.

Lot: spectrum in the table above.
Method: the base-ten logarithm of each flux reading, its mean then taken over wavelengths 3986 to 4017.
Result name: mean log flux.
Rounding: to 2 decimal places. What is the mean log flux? 1.12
